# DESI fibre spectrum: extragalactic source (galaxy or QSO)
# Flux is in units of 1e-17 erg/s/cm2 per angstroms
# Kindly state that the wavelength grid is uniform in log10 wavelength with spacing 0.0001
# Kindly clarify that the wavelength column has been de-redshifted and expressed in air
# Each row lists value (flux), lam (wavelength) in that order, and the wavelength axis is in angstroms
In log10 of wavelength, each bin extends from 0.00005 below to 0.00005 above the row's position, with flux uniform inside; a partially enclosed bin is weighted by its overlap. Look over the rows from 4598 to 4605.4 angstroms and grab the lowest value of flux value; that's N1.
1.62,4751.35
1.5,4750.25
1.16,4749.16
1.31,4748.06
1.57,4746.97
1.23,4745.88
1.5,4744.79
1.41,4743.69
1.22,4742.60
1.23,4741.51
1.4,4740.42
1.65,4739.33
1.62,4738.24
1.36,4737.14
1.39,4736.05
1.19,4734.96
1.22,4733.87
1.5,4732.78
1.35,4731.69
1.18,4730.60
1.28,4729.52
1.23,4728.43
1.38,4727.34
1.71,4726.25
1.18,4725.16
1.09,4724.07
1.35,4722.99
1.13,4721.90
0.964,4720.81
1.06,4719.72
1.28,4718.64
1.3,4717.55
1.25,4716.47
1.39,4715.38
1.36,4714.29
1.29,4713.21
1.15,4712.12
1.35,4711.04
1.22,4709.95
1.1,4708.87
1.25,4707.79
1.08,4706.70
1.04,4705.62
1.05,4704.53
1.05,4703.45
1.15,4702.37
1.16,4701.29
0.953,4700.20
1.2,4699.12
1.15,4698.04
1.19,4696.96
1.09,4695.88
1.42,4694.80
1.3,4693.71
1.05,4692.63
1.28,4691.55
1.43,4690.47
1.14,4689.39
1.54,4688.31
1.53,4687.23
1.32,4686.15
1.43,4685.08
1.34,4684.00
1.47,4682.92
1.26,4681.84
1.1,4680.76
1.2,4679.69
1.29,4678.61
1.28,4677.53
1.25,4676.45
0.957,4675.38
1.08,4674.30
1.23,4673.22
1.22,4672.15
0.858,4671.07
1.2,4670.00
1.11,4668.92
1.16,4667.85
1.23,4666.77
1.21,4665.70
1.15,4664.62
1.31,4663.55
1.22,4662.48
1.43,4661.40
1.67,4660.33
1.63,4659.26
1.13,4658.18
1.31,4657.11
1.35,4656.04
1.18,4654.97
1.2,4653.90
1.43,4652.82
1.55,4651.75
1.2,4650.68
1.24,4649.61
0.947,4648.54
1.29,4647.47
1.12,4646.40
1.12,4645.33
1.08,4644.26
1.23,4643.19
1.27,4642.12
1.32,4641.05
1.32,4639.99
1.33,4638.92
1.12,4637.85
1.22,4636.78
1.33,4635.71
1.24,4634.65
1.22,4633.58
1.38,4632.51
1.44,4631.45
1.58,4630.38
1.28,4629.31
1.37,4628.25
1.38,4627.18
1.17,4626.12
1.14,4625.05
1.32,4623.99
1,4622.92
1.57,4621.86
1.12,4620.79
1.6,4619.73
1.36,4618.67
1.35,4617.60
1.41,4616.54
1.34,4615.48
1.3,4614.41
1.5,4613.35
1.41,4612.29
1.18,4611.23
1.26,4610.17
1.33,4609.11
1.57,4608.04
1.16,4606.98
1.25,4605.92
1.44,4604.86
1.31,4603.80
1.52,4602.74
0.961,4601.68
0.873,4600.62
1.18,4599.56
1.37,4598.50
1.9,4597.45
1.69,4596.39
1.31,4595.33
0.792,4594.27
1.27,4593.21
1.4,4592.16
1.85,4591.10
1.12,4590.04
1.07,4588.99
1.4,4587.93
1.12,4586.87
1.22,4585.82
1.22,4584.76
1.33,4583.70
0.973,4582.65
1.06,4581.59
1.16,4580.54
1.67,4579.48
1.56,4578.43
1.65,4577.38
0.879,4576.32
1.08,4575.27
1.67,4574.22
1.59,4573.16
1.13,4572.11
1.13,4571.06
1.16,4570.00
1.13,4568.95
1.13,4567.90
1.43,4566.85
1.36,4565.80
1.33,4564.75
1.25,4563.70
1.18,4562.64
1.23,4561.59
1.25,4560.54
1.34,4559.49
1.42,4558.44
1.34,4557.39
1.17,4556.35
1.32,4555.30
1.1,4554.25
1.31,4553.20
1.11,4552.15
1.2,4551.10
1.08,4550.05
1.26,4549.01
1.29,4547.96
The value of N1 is 0.873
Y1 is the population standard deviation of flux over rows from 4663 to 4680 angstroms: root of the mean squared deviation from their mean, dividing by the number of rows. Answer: 0.117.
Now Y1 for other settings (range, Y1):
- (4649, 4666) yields 0.165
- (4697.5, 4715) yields 0.111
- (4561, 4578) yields 0.214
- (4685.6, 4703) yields 0.164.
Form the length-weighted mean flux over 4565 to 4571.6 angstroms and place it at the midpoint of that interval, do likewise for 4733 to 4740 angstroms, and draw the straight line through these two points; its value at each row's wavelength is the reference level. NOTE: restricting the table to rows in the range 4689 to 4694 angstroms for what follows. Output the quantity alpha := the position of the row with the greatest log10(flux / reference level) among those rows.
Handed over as 4690.47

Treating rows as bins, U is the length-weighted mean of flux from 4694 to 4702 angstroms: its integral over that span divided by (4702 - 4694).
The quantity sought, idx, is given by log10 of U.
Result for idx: 0.07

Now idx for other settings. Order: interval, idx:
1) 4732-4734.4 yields 0.13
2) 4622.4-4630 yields 0.09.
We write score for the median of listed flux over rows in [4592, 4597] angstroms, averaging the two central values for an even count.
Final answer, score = 1.31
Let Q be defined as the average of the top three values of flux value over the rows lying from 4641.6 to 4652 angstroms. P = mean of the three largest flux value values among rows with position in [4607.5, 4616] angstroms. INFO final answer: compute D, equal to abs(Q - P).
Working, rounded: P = 1.49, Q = 1.37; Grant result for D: 0.12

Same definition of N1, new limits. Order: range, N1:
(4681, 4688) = 1.26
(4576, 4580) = 0.879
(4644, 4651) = 0.947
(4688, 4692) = 1.14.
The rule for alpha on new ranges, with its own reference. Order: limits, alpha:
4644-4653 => 4651.75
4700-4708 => 4707.79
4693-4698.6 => 4694.80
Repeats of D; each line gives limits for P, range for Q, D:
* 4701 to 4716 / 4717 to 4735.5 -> 0.16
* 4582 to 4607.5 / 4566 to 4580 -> 0.15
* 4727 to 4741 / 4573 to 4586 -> 0.07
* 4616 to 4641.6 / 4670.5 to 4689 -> 0.07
